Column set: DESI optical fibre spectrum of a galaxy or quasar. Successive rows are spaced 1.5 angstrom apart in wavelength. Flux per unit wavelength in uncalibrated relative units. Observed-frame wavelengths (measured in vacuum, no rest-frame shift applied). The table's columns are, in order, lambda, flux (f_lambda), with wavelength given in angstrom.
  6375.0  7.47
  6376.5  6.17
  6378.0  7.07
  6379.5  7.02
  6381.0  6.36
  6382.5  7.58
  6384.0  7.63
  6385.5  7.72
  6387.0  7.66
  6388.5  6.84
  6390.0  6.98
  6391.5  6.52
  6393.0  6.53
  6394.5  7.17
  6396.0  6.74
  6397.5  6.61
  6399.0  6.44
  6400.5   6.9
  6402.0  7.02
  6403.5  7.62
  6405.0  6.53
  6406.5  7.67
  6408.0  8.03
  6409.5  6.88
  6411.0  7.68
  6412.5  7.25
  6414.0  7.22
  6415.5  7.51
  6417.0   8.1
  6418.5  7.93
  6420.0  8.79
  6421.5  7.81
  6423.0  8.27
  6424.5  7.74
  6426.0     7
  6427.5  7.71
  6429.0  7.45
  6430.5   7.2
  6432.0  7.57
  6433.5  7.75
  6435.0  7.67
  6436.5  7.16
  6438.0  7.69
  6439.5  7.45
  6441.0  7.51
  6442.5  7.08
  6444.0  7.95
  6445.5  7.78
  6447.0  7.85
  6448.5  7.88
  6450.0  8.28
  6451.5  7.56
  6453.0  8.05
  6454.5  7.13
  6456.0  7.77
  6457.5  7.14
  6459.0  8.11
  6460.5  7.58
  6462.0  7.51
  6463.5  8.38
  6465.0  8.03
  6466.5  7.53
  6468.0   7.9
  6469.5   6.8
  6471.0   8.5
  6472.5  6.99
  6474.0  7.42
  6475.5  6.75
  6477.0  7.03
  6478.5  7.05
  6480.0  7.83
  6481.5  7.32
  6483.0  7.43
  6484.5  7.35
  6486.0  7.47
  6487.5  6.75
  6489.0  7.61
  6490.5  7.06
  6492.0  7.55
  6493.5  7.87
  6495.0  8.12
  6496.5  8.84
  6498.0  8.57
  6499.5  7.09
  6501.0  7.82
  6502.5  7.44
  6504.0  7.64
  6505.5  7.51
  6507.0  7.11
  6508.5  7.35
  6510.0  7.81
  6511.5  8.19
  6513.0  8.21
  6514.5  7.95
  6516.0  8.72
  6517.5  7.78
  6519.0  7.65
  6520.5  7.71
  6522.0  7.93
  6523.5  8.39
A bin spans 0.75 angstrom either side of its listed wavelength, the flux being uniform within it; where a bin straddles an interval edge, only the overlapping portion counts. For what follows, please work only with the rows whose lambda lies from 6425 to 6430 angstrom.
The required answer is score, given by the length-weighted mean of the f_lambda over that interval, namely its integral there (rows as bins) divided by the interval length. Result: 7.4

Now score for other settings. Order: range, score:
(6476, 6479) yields 7.0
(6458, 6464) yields 7.8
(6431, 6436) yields 7.6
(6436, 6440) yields 7.4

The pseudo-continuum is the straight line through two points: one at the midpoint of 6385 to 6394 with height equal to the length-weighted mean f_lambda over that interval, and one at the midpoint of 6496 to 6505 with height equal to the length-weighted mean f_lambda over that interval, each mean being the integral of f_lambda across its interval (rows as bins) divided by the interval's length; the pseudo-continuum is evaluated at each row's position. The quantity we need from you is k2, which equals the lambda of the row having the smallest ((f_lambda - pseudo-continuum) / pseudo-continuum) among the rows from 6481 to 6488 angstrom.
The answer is 6487.5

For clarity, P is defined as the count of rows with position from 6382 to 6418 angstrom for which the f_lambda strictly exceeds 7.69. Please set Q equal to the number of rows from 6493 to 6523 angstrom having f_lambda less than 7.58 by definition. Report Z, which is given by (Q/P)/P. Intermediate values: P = 3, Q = 5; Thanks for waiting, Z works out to 0.6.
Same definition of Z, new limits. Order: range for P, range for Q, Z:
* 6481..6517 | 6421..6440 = 0.1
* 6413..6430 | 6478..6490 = 0.1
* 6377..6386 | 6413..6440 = 8.0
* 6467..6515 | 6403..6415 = 0.0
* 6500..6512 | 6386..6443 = 2.6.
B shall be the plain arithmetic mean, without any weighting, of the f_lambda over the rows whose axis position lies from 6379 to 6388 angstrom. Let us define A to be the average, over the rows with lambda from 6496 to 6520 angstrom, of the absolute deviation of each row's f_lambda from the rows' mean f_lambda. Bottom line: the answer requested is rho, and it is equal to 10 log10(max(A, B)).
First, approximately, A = 0.42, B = 7.33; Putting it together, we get 8.65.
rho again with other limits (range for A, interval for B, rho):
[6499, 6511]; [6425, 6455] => 8.80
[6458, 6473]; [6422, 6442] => 8.78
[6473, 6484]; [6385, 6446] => 8.69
